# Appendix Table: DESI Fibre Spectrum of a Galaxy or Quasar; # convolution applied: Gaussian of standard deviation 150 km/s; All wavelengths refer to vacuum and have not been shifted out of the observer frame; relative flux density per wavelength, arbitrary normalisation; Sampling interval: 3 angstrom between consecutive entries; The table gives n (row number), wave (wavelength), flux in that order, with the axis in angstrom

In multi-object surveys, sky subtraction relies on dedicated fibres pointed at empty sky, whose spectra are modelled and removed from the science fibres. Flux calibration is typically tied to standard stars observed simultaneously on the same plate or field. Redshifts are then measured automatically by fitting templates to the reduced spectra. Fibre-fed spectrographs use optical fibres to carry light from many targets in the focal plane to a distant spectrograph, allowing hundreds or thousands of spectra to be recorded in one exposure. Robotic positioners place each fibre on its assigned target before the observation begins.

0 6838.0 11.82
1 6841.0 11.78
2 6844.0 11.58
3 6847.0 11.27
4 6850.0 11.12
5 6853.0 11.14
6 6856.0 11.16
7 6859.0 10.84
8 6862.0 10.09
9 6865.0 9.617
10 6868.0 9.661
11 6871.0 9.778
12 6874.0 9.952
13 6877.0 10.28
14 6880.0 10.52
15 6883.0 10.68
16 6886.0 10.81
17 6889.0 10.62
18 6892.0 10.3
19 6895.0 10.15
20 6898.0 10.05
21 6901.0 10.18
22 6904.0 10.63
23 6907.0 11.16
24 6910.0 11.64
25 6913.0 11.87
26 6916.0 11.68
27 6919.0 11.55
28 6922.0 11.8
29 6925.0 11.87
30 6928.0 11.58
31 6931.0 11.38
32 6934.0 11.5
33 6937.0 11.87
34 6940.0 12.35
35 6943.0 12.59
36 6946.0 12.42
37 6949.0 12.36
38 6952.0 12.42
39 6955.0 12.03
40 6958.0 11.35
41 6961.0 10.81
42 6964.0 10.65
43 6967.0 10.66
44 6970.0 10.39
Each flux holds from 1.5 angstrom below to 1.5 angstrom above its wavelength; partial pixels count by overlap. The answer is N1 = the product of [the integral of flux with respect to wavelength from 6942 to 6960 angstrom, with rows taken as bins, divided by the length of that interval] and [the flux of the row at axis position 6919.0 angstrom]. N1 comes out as 140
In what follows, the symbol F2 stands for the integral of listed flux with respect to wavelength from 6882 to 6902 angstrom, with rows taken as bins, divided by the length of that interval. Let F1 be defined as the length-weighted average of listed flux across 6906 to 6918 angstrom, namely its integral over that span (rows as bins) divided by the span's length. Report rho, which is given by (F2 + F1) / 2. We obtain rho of 11.0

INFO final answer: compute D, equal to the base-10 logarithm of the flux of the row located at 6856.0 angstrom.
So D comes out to 1.05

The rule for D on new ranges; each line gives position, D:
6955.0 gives 1.08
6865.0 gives 0.98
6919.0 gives 1.06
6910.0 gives 1.07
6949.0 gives 1.09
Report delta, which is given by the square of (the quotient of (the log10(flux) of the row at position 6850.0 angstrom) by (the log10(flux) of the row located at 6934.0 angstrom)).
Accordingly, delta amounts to 0.97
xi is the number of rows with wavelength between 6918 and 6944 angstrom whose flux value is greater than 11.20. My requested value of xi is 9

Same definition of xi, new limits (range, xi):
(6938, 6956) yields 6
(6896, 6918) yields 3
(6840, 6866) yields 3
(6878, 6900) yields 0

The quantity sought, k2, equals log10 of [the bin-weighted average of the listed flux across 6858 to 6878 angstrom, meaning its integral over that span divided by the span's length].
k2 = 1.00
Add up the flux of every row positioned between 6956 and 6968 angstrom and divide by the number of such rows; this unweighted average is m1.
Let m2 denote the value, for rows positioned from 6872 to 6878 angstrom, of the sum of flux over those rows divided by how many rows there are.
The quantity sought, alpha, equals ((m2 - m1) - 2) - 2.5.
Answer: -5.3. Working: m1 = 10.9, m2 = 10.1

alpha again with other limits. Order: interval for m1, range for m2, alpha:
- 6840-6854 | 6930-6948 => -3.9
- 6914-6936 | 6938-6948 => -3.7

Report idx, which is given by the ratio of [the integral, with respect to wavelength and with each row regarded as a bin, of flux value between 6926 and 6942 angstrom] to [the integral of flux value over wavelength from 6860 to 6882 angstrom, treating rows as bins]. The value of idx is 0.9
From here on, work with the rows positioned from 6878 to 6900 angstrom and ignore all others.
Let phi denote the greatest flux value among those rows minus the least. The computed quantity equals 0.8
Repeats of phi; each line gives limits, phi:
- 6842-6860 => 0.7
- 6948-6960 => 1.1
